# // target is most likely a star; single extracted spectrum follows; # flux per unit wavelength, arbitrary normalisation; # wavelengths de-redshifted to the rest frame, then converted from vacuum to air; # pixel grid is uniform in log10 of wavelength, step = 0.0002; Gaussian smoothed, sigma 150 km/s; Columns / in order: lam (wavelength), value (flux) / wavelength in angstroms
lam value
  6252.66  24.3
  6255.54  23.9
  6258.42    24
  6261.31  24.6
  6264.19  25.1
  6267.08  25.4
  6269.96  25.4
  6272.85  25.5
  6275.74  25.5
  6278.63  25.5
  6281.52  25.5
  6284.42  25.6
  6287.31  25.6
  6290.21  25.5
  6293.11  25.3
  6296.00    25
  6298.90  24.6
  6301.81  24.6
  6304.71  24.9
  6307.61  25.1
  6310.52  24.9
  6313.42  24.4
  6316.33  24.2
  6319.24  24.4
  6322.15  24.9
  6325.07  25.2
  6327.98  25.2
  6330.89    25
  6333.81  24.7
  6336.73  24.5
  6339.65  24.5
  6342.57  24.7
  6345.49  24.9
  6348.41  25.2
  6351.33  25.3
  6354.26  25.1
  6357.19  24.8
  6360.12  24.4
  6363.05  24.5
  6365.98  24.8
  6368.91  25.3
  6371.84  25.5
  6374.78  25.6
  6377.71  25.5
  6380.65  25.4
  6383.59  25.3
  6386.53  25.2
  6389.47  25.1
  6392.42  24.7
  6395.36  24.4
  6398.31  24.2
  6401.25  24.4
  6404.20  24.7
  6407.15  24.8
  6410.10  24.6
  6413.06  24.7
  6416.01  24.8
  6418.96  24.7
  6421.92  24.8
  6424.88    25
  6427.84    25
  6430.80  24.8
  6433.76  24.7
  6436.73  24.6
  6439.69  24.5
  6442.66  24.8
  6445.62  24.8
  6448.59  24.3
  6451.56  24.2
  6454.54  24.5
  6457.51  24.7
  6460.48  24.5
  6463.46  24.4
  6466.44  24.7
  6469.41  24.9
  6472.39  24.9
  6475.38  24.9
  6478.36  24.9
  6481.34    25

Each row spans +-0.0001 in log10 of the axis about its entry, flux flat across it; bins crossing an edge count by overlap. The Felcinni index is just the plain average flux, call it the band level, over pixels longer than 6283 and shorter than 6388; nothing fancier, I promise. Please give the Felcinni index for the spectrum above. 25.0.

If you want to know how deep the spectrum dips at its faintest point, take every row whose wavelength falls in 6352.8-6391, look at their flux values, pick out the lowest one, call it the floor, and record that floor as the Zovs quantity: 24.4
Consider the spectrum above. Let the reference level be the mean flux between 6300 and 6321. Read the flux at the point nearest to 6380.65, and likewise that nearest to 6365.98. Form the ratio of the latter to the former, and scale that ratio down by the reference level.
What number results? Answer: 0.0396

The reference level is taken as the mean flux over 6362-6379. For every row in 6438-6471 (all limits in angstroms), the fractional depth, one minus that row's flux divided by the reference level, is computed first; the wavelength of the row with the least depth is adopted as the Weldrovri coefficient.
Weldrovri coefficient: 6469.41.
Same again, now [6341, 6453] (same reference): 6374.78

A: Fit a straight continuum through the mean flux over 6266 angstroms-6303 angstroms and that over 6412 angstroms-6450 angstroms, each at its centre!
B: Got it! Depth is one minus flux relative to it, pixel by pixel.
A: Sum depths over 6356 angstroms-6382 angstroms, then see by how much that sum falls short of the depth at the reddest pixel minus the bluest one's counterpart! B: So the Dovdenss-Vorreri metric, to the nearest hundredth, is 0.01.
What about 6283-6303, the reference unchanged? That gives 0.01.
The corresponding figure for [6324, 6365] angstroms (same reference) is -0.10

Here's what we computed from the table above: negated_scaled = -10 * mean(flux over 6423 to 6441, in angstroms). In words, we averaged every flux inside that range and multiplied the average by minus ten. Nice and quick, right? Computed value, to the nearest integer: -248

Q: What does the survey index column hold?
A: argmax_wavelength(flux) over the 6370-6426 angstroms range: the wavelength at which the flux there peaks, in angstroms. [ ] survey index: 6374.78 angstroms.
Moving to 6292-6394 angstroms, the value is 6374.78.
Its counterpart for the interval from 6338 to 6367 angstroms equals 6351.33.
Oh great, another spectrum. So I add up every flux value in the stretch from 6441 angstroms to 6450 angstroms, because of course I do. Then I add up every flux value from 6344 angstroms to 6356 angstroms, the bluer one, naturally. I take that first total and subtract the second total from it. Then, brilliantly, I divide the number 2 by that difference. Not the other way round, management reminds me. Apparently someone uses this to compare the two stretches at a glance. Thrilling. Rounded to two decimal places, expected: -0.08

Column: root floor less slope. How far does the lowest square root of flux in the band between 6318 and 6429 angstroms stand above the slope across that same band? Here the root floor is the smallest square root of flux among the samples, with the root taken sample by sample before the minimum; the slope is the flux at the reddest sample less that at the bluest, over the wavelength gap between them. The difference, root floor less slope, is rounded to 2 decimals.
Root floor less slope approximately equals 4.91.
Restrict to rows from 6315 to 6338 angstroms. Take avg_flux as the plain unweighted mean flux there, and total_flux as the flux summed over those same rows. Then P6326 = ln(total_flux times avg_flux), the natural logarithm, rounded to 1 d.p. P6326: 8.5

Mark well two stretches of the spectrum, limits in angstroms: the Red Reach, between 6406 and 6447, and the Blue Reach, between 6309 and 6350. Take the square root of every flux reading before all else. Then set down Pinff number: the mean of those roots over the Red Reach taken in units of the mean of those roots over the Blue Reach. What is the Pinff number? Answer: 1.00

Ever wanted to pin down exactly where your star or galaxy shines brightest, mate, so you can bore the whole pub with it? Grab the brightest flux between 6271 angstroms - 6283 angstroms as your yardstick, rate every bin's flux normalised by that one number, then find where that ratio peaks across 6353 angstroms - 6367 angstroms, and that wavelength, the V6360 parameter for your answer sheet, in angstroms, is 6354.26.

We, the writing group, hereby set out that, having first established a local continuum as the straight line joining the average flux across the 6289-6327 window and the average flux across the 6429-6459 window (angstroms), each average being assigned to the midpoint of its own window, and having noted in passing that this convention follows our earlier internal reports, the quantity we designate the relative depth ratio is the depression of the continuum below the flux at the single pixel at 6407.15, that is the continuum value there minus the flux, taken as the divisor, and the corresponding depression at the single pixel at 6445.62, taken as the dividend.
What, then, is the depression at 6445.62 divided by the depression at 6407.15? 1.5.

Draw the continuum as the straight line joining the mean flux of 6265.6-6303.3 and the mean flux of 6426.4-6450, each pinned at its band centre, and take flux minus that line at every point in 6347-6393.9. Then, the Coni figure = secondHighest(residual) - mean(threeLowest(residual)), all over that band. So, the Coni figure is 1.00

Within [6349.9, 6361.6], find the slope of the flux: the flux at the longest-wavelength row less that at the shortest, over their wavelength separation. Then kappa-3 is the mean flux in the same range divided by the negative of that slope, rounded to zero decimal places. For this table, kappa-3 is 243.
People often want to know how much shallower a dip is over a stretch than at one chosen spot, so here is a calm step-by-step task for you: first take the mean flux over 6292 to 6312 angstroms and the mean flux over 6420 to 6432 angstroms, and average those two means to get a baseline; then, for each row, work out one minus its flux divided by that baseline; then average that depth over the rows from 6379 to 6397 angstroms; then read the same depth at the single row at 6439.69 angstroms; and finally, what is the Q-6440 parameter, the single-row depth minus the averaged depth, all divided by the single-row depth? 1.3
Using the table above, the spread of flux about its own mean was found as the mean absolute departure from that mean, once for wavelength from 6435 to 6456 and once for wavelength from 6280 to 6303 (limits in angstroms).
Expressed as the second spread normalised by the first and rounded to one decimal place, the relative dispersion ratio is 2.0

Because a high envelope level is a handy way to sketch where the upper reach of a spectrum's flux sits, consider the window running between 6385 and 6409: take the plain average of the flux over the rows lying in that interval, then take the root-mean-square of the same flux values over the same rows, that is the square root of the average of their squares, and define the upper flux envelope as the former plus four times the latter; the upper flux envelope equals 123.4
